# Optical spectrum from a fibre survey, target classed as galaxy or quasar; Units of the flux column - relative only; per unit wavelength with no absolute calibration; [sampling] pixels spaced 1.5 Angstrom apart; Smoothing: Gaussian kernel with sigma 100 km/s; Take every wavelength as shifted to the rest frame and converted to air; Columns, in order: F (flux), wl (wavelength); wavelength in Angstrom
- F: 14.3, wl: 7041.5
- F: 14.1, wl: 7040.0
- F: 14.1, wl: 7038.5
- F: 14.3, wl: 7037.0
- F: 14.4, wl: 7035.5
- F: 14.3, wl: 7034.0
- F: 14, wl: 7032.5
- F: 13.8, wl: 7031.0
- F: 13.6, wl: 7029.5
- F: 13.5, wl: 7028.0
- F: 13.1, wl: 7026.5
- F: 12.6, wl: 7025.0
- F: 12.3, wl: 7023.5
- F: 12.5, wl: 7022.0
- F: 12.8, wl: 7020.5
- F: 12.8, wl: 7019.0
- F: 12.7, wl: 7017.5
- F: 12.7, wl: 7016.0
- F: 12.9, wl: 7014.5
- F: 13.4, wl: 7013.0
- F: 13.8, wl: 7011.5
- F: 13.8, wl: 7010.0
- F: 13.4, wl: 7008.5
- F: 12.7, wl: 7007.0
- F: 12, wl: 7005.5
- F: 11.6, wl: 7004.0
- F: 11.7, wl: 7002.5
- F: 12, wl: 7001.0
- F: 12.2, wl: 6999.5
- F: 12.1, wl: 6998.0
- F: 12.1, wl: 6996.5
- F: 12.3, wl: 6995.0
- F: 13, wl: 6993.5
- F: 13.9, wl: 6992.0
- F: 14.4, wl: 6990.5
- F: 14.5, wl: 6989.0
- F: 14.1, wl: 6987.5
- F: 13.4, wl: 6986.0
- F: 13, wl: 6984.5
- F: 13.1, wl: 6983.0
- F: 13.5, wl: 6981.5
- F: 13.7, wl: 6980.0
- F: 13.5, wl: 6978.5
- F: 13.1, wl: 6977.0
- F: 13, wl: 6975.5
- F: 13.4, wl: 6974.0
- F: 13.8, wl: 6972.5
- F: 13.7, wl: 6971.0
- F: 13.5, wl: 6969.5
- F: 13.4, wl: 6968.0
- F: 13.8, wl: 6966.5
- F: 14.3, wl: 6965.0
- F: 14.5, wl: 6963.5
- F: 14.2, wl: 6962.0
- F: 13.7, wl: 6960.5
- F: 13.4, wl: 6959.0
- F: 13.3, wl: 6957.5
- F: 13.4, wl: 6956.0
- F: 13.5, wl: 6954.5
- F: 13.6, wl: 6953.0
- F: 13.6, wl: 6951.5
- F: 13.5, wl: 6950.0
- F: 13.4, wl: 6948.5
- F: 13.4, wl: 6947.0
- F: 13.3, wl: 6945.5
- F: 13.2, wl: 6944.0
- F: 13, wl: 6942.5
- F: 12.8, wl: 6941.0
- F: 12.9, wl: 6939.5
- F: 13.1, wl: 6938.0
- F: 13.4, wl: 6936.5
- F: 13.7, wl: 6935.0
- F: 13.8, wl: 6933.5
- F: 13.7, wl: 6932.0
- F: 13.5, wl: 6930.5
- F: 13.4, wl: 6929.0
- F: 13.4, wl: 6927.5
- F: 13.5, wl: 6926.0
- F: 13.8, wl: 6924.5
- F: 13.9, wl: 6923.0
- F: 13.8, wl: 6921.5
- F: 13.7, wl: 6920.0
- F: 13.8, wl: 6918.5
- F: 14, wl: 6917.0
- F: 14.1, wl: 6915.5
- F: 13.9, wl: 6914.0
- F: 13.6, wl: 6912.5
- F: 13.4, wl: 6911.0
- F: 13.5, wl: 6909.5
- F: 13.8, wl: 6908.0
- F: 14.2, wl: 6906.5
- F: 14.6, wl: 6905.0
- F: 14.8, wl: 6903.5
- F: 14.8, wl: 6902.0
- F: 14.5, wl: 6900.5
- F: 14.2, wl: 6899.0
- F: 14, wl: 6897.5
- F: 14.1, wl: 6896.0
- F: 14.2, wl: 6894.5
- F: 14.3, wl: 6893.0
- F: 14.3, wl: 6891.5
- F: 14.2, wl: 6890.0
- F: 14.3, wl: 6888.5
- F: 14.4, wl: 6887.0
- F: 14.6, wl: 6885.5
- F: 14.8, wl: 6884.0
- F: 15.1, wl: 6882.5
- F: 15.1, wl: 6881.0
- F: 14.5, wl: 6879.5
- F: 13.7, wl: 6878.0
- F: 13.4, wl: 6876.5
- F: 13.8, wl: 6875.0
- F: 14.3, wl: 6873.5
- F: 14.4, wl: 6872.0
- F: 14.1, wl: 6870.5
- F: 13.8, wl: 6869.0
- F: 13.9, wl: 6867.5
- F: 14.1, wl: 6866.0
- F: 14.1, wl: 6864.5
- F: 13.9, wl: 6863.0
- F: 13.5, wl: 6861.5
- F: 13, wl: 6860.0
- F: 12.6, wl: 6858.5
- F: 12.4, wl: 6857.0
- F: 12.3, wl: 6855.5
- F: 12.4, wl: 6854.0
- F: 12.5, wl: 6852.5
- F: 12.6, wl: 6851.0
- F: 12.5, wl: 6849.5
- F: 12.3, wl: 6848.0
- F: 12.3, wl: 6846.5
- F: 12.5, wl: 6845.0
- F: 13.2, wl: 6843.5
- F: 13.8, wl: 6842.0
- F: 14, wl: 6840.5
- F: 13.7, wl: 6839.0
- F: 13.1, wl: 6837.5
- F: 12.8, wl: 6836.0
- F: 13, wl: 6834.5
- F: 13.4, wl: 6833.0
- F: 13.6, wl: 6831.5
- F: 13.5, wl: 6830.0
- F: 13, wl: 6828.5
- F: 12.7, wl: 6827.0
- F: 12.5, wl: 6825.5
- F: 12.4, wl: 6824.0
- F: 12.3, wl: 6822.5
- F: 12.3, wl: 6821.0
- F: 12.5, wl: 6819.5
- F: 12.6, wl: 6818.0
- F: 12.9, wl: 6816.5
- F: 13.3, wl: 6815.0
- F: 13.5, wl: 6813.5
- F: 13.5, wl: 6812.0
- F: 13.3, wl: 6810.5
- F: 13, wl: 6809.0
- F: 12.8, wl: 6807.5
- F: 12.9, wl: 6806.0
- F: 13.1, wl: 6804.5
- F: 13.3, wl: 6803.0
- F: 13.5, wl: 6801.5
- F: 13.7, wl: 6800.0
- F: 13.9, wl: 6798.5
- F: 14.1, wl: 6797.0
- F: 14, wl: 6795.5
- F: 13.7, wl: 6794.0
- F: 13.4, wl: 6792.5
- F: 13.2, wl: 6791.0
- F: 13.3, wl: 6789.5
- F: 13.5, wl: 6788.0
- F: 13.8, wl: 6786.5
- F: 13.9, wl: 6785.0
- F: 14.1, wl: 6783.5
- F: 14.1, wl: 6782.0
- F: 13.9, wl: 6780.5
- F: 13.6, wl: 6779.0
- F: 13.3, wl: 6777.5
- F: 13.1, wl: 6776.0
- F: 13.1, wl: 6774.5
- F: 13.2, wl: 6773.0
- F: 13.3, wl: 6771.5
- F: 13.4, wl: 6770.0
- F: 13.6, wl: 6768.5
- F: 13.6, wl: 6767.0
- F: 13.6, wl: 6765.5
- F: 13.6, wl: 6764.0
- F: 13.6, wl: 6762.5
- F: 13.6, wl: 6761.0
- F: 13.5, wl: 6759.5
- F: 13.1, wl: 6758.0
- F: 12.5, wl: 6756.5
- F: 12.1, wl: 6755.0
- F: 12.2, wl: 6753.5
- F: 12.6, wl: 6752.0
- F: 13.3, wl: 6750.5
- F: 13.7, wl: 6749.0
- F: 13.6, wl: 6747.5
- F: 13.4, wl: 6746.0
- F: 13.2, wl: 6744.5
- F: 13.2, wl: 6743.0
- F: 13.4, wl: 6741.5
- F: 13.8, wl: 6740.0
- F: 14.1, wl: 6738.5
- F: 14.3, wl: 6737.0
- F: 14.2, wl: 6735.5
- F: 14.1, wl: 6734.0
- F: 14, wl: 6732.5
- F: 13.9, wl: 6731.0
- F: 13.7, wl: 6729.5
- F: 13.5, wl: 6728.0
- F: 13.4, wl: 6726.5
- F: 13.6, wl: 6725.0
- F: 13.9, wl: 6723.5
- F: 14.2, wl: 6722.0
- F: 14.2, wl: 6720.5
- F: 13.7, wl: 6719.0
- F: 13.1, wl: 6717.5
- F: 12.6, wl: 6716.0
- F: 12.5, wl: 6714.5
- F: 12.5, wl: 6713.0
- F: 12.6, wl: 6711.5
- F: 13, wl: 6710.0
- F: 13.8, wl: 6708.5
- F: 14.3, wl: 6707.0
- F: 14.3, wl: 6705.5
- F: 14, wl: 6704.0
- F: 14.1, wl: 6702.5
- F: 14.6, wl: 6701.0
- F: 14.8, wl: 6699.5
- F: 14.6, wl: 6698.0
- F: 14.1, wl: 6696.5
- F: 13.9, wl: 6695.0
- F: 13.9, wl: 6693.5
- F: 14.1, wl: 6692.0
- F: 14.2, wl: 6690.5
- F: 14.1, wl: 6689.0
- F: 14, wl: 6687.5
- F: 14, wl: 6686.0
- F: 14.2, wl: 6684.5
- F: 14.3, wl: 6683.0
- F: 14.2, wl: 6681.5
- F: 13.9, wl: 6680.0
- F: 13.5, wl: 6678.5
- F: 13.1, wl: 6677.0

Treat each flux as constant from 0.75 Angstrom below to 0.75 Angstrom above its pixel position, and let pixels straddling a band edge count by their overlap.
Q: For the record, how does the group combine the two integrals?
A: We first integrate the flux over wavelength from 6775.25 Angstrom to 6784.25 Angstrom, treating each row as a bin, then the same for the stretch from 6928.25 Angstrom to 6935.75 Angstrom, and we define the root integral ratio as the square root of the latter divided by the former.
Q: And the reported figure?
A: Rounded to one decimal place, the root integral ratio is 0.9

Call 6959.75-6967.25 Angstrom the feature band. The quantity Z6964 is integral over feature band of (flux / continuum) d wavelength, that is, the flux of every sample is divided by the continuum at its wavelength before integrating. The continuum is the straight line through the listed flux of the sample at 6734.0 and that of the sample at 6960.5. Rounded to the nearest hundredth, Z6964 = 7.72 Angstrom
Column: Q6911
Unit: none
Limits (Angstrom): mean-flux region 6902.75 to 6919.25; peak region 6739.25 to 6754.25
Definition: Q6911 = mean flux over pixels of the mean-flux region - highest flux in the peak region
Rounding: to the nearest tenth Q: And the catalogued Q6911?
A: 0.2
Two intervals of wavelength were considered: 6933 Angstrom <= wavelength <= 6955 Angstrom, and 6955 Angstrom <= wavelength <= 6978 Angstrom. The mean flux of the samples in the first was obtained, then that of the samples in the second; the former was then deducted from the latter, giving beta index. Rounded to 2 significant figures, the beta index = 0.29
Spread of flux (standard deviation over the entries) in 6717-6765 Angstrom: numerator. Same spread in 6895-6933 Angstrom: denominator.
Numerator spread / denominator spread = 1.3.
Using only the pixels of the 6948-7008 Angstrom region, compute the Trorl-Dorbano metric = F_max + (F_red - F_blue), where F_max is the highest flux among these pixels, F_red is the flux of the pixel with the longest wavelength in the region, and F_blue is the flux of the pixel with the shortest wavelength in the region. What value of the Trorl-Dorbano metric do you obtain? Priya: 13.8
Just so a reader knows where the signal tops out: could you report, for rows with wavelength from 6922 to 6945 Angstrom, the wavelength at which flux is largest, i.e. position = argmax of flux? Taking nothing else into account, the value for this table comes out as 6923.0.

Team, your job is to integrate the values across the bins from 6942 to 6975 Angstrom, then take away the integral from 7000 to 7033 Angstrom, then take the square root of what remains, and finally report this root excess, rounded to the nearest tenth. 4.8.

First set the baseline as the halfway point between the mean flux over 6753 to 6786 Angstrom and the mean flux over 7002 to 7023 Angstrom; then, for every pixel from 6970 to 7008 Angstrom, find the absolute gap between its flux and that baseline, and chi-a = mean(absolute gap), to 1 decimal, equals 0.7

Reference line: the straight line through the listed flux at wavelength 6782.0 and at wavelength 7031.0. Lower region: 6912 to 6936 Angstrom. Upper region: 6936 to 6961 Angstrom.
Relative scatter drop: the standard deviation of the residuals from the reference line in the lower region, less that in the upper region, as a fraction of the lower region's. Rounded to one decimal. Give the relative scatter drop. -0.3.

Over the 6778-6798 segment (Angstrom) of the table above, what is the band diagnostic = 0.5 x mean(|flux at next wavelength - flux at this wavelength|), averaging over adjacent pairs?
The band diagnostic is 0.10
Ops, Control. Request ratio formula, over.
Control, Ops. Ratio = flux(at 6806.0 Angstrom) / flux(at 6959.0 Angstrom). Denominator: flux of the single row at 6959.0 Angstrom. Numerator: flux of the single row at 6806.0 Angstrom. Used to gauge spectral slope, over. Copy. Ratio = 0.96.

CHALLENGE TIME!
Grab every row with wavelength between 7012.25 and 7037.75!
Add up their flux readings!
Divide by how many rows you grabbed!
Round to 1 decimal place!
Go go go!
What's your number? 13.3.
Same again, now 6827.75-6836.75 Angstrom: 13.2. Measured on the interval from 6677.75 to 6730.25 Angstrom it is 13.8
